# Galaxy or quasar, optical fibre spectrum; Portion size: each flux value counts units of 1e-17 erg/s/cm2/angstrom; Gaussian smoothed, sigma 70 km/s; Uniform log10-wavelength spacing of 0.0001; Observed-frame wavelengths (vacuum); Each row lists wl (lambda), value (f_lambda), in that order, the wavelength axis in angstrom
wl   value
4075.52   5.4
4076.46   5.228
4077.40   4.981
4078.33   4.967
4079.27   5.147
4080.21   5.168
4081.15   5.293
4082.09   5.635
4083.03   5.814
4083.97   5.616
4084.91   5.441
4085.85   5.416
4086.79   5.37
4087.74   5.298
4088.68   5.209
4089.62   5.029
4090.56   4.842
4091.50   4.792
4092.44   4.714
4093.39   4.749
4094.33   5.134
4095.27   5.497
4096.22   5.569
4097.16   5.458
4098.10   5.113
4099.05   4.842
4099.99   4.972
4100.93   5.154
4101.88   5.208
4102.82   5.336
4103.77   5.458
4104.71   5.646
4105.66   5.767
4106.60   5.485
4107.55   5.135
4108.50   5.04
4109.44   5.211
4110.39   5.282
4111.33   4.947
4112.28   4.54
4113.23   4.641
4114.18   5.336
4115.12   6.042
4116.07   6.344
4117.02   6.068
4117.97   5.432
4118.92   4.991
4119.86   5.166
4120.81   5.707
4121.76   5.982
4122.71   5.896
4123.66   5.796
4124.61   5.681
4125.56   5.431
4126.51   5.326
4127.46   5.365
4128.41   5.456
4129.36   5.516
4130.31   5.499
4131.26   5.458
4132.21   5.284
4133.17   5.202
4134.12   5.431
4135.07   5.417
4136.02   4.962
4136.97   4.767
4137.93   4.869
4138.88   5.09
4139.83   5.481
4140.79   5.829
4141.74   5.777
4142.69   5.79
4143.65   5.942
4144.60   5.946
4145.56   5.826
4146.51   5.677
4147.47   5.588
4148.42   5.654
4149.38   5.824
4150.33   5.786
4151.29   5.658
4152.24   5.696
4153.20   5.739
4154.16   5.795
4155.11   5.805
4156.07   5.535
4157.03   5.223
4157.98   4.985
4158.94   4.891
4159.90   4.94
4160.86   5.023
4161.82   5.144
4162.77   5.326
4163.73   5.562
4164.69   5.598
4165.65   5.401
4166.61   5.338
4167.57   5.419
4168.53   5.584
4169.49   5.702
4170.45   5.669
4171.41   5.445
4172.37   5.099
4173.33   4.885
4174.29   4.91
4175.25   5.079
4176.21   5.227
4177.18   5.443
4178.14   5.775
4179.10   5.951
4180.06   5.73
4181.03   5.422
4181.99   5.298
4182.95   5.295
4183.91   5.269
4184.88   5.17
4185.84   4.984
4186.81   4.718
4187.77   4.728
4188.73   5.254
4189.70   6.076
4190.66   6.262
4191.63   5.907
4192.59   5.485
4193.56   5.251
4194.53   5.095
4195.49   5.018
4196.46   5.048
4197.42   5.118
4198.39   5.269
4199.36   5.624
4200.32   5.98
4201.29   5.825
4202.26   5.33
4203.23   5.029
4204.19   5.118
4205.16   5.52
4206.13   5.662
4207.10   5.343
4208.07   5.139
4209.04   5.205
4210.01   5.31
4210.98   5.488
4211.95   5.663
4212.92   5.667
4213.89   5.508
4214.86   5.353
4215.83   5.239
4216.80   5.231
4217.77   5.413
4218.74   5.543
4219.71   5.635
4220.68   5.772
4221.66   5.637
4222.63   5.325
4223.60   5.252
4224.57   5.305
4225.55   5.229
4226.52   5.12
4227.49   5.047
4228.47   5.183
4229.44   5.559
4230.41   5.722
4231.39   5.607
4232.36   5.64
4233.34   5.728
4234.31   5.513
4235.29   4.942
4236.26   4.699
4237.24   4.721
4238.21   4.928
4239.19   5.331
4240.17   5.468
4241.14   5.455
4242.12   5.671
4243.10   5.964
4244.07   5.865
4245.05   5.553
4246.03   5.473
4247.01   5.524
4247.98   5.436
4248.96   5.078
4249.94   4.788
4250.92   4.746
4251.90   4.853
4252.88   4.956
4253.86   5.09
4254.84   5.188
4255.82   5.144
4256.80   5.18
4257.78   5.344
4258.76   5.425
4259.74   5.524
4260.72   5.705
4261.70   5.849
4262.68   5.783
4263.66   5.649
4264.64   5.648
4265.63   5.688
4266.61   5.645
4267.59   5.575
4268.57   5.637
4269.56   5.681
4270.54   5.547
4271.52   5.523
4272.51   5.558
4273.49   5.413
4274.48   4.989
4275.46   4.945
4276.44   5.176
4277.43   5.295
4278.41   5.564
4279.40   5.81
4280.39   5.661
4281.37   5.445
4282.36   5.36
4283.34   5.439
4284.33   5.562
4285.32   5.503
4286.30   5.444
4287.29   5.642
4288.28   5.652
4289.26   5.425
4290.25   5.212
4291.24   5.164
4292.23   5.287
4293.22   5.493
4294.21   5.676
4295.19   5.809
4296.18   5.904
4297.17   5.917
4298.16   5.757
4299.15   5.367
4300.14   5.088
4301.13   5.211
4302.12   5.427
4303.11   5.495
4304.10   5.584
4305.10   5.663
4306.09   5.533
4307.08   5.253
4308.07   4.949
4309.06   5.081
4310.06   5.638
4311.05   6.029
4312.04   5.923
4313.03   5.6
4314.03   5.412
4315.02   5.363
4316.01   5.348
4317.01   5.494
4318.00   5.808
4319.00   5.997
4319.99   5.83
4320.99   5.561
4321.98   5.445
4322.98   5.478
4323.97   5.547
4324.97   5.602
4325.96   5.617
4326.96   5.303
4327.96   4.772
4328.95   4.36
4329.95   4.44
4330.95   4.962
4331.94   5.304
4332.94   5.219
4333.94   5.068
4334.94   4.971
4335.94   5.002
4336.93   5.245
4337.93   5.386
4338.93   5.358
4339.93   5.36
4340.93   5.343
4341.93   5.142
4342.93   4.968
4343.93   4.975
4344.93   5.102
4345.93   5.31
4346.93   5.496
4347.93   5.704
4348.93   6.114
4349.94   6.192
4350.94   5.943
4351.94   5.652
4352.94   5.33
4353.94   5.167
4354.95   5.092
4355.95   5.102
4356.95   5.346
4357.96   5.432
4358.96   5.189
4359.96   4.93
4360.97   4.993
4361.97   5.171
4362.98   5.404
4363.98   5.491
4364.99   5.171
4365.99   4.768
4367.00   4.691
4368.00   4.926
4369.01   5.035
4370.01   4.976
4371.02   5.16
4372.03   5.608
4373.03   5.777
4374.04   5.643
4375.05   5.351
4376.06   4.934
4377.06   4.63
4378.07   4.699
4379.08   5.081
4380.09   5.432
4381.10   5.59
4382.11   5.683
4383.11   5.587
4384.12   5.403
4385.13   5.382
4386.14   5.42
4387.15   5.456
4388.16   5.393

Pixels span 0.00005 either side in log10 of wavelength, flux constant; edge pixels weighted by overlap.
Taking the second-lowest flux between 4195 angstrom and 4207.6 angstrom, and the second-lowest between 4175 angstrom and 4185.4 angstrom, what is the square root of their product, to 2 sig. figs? 5.1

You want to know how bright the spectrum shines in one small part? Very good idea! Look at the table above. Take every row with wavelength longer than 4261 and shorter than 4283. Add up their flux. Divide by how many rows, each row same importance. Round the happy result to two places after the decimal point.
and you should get 5.52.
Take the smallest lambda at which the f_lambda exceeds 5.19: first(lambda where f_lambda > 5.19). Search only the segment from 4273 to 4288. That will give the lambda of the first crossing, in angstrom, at 4273.49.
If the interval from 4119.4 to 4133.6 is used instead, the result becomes 4120.81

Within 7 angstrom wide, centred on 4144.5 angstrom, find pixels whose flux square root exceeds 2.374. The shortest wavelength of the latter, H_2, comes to 4141.74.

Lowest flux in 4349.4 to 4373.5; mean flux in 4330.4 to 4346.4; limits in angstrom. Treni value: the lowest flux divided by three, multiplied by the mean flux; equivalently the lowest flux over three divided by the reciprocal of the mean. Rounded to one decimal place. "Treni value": 8.1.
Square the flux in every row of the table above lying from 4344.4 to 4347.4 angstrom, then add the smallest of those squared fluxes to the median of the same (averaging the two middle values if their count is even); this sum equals 54.2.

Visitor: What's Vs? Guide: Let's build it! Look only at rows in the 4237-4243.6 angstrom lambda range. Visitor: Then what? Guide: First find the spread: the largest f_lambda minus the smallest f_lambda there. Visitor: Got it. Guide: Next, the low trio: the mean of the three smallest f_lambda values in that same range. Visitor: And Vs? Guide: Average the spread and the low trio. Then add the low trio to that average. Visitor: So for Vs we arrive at 8.11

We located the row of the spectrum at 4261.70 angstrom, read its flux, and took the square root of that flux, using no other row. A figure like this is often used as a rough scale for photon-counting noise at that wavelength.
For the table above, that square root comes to 2.42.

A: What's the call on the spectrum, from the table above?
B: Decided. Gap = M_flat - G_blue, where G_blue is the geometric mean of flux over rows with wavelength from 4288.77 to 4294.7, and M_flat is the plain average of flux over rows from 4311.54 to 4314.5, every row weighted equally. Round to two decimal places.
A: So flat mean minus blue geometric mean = 0.27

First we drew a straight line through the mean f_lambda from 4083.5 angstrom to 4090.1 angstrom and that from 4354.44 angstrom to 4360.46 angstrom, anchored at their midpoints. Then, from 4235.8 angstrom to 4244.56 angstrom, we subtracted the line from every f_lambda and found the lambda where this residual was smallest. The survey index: 4236.26 angstrom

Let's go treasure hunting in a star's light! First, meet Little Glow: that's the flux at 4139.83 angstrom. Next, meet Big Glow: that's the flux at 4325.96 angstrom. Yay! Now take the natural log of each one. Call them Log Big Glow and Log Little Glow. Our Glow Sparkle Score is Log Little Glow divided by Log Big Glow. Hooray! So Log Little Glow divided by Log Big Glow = 0.99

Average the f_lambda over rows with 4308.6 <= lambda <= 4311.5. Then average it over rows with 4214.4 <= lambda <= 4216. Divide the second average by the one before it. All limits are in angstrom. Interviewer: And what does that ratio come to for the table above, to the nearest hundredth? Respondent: 0.95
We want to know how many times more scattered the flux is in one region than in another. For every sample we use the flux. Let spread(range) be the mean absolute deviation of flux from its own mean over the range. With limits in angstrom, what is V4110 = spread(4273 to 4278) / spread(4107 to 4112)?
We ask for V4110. 1.5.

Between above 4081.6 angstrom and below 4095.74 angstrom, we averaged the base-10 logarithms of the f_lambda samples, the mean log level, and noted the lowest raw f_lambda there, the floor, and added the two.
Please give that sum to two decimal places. 5.43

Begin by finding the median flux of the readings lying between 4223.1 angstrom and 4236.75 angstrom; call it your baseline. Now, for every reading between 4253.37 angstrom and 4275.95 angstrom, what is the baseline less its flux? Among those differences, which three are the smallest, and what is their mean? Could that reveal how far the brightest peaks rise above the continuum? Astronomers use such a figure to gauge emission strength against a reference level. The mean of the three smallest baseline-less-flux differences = -0.5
